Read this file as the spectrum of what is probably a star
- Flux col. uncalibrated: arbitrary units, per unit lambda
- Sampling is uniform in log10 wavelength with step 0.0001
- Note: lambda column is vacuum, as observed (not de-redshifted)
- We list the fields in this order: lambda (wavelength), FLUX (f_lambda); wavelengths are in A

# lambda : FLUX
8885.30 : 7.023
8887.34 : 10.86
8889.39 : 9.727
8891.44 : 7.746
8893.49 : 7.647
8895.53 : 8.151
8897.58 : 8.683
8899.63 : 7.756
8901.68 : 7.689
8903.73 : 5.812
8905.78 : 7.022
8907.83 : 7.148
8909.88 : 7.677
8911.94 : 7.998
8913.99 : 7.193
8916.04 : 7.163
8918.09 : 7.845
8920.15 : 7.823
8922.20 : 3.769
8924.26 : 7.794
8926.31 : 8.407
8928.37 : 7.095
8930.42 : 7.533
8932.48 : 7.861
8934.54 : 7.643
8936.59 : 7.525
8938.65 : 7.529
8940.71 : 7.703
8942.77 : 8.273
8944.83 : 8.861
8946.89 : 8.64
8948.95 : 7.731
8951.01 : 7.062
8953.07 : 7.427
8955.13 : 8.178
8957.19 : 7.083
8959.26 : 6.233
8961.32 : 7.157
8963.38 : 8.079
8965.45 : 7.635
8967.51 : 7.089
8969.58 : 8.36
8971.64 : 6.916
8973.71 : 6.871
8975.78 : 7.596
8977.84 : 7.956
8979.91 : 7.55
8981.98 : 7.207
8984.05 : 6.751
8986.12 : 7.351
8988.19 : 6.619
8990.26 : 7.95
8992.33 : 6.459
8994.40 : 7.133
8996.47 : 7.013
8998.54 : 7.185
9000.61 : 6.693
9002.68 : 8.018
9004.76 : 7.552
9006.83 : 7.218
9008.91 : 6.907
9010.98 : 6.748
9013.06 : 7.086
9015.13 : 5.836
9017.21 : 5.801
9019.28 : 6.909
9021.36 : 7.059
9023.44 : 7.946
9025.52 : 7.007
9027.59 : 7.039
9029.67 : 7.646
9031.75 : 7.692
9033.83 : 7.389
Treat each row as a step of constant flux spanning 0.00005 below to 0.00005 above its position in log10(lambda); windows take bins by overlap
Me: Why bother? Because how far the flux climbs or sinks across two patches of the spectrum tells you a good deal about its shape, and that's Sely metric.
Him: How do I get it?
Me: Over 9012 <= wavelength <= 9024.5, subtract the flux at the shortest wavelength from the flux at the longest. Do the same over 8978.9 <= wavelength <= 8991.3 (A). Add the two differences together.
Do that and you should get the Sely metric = 1.3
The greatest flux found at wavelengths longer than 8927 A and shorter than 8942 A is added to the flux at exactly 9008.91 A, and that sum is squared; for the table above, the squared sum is 218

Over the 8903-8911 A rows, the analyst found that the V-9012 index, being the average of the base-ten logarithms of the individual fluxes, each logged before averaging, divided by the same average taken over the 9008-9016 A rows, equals 1.02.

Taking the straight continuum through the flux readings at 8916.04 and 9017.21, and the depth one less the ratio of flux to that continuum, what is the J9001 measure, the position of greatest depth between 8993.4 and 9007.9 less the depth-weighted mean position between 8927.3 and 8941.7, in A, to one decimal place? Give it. 65.0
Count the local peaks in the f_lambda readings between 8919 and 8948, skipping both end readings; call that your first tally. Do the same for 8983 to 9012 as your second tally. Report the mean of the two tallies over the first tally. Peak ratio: 1.33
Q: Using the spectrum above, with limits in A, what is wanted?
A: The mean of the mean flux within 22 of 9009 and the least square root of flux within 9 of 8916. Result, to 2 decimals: 4.49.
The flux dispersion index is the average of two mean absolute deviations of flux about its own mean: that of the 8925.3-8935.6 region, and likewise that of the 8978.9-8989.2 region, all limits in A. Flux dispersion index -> 0.33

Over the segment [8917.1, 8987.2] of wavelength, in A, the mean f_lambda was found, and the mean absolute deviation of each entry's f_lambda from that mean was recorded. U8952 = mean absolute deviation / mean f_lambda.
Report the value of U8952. 0.073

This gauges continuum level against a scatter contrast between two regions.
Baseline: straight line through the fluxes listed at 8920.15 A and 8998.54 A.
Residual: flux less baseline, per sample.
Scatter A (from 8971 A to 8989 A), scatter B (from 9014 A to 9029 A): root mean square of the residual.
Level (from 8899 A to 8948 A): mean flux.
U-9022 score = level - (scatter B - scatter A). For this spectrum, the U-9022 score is 7.17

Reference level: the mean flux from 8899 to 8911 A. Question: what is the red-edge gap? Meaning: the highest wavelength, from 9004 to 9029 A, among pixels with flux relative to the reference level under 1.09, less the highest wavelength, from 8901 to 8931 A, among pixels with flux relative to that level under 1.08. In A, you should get 97.2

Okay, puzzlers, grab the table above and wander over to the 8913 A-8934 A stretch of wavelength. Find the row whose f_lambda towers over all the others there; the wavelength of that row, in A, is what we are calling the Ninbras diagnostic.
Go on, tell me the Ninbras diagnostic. 8926.31 A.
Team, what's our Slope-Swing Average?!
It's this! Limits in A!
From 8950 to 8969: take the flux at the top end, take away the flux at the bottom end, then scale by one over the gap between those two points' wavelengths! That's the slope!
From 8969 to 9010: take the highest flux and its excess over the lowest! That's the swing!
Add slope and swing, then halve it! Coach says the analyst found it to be 0.95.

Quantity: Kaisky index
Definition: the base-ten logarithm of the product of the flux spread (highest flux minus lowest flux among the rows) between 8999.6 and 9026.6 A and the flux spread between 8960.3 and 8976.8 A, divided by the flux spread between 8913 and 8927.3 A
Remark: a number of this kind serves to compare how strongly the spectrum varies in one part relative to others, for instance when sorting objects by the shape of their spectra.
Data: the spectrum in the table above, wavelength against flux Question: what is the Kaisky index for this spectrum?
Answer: -0.1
